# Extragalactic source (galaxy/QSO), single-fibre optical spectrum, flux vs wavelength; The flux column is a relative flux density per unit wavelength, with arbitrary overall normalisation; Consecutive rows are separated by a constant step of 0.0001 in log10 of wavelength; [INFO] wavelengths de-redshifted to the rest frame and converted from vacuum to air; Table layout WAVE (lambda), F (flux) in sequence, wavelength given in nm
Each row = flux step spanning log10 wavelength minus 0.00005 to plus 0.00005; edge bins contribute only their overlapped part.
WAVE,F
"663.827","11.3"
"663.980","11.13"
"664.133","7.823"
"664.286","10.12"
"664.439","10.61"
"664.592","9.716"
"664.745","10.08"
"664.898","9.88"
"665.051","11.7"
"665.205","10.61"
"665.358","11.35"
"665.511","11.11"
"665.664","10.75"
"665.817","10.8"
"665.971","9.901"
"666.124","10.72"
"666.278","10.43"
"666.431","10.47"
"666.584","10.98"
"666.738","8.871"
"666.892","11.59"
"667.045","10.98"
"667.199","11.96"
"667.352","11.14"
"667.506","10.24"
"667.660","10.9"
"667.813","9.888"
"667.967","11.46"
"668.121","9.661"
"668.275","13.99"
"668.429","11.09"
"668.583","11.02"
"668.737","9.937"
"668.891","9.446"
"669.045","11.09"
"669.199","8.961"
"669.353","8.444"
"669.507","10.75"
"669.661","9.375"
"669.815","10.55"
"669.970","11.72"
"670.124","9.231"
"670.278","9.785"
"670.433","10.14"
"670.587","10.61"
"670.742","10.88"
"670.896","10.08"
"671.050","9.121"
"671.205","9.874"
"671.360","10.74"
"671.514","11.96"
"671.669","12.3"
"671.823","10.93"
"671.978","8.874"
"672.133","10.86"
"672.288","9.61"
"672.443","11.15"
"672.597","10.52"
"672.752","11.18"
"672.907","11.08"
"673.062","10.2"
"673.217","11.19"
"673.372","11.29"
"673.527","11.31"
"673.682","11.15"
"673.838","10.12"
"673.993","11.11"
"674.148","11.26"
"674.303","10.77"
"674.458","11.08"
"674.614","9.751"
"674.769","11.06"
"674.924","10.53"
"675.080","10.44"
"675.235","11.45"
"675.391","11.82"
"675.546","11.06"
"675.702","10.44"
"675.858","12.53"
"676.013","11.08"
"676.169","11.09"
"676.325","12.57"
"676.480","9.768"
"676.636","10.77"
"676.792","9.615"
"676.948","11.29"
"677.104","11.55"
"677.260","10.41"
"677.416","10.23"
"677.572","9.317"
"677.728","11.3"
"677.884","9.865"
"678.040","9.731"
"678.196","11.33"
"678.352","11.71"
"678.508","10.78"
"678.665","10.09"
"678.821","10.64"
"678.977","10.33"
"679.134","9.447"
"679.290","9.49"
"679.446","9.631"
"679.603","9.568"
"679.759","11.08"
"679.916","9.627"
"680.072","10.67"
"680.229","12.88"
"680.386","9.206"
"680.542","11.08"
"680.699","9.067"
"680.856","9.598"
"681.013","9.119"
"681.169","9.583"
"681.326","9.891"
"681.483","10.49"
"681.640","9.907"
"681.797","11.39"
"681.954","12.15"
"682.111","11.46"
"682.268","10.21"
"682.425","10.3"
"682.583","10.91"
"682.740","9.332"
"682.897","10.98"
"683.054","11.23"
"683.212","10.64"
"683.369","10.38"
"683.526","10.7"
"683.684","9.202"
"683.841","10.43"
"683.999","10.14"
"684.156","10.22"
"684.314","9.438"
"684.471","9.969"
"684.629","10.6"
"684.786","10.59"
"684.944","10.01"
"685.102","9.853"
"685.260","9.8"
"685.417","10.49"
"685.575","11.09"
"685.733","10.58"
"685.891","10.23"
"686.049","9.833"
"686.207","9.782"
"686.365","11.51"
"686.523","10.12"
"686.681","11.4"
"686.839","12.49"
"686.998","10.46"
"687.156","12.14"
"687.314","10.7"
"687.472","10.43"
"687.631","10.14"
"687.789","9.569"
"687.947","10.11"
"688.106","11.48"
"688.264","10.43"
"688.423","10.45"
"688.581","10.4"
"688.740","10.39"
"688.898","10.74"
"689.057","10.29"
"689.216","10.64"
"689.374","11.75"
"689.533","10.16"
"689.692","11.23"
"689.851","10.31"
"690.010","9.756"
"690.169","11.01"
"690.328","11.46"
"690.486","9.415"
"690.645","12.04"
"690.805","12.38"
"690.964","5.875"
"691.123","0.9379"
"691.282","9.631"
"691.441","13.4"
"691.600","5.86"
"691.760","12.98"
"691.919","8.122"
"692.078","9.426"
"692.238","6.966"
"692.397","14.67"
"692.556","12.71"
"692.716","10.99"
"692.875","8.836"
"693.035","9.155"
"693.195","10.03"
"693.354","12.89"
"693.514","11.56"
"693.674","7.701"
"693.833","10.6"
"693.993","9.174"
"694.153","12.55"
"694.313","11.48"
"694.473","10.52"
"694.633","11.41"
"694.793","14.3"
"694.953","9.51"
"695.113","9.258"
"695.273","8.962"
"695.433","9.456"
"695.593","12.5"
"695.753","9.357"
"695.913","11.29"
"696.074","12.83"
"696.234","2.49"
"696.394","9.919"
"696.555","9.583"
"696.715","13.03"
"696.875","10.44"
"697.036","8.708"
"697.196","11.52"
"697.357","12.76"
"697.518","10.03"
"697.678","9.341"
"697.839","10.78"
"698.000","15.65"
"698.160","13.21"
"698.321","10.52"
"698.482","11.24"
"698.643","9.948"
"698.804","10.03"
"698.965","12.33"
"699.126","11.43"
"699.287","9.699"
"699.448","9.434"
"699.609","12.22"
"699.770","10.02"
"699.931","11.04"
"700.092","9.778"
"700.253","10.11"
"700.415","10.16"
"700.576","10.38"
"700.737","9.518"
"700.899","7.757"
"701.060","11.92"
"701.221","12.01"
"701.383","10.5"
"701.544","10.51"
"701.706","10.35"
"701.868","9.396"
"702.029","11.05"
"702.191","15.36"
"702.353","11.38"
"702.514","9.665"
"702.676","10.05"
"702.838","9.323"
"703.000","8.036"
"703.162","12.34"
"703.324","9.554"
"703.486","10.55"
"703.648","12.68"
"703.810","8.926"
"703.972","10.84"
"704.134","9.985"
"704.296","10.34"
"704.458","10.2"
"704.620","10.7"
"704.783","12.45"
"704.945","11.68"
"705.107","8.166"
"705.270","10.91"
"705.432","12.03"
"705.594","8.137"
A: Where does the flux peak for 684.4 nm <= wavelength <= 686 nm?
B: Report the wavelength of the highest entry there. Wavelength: 685.575 nm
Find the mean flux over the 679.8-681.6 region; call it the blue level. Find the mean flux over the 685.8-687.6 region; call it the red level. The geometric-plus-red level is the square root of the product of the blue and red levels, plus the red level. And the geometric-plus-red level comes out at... 21.3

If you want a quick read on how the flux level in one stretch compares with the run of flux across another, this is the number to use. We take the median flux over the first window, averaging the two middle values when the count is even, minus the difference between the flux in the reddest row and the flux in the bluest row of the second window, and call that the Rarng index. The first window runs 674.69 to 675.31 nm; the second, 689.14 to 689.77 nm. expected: 10.2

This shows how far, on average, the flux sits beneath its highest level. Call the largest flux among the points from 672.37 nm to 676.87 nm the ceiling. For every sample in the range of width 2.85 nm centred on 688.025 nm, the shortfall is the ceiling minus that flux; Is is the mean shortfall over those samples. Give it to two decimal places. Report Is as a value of 1.79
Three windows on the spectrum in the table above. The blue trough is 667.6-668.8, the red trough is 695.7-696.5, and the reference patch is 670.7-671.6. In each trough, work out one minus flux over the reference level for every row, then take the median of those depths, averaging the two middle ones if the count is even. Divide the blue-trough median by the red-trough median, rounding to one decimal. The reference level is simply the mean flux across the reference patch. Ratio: -1.0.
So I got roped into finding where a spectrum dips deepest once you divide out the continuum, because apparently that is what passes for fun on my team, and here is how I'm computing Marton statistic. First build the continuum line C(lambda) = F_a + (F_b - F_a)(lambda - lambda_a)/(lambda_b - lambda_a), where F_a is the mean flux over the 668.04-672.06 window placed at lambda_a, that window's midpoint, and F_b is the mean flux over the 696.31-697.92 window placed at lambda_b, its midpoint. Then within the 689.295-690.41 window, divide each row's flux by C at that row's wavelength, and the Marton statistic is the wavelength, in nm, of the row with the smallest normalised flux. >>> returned 690.010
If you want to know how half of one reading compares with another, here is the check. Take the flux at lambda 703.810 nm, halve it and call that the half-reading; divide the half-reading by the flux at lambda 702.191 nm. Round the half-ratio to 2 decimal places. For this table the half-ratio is 0.29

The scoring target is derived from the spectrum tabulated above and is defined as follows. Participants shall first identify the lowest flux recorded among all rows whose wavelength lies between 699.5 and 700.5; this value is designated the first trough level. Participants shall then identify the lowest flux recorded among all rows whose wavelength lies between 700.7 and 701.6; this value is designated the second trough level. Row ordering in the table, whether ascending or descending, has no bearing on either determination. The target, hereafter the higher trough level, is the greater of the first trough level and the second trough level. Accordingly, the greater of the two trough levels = 9.8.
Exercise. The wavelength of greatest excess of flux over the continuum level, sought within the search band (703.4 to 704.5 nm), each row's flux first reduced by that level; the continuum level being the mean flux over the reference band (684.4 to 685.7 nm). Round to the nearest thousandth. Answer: 703.648 nm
